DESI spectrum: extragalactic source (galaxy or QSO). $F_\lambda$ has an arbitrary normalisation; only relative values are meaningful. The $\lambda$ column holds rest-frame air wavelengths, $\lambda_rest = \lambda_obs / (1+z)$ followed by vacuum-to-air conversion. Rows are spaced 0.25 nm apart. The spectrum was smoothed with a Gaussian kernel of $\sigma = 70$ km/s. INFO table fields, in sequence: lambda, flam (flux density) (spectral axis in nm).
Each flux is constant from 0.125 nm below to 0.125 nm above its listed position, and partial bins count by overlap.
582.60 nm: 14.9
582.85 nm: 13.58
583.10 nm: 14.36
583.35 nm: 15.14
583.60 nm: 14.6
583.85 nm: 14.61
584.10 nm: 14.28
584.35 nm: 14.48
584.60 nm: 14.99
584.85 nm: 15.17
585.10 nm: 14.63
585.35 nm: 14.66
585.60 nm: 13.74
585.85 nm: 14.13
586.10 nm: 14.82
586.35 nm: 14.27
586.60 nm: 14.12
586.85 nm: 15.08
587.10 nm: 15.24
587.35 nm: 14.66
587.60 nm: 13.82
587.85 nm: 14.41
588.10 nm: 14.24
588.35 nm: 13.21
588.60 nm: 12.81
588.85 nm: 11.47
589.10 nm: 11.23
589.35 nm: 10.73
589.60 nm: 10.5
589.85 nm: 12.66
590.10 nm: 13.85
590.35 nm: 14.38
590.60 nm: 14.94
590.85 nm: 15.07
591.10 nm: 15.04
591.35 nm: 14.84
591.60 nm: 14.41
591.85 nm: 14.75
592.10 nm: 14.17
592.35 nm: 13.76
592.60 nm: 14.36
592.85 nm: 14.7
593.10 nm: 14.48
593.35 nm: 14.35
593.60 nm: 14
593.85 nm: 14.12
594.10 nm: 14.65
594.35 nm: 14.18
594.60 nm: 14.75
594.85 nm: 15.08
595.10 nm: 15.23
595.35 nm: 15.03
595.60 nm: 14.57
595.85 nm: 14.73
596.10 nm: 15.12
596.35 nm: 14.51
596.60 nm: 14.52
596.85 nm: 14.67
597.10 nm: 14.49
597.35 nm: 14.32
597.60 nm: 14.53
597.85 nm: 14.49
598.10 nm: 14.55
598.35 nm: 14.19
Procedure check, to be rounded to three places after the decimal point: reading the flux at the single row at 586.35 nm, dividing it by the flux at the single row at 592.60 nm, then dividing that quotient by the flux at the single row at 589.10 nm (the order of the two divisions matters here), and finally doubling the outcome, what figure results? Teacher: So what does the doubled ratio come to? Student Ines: 0.177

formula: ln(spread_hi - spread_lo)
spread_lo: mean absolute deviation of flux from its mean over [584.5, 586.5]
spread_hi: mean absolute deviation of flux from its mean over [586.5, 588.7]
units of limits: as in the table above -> -1.5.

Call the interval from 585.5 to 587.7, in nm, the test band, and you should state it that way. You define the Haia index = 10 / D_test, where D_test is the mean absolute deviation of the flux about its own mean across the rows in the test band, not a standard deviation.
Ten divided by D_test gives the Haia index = 22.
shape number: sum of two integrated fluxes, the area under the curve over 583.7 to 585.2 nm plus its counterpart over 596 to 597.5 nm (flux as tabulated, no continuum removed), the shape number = 43.9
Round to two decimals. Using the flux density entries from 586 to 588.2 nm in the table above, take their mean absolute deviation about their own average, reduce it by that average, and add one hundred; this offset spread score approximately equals 85.87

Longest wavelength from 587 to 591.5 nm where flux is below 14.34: 590.10 nm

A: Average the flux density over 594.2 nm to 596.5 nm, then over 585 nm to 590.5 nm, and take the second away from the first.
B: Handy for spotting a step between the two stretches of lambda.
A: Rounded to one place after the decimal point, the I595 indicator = 1.2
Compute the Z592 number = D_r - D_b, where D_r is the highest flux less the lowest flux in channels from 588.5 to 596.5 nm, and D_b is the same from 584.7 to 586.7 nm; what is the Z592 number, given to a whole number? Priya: 3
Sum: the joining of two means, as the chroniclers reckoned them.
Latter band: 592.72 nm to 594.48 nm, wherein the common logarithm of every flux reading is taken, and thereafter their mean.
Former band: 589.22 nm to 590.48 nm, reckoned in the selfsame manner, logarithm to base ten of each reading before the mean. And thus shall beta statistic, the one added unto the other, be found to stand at 2.25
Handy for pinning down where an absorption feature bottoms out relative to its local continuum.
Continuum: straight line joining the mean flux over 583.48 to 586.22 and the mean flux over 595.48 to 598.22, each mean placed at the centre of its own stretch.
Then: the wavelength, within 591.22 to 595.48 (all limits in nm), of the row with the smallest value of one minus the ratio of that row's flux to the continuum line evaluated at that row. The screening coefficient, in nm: 595.10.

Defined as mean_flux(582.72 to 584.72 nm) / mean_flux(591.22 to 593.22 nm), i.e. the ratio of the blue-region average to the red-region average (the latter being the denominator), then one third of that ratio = 0.335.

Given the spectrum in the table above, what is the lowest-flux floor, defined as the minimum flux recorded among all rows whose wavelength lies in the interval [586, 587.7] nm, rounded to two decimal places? 13.82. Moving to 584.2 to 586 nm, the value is 13.74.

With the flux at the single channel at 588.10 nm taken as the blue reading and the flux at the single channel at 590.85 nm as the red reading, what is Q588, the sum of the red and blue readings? 29.3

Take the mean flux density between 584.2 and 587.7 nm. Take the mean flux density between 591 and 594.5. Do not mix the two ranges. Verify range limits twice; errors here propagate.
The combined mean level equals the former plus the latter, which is 29.0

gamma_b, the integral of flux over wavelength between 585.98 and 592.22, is 86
